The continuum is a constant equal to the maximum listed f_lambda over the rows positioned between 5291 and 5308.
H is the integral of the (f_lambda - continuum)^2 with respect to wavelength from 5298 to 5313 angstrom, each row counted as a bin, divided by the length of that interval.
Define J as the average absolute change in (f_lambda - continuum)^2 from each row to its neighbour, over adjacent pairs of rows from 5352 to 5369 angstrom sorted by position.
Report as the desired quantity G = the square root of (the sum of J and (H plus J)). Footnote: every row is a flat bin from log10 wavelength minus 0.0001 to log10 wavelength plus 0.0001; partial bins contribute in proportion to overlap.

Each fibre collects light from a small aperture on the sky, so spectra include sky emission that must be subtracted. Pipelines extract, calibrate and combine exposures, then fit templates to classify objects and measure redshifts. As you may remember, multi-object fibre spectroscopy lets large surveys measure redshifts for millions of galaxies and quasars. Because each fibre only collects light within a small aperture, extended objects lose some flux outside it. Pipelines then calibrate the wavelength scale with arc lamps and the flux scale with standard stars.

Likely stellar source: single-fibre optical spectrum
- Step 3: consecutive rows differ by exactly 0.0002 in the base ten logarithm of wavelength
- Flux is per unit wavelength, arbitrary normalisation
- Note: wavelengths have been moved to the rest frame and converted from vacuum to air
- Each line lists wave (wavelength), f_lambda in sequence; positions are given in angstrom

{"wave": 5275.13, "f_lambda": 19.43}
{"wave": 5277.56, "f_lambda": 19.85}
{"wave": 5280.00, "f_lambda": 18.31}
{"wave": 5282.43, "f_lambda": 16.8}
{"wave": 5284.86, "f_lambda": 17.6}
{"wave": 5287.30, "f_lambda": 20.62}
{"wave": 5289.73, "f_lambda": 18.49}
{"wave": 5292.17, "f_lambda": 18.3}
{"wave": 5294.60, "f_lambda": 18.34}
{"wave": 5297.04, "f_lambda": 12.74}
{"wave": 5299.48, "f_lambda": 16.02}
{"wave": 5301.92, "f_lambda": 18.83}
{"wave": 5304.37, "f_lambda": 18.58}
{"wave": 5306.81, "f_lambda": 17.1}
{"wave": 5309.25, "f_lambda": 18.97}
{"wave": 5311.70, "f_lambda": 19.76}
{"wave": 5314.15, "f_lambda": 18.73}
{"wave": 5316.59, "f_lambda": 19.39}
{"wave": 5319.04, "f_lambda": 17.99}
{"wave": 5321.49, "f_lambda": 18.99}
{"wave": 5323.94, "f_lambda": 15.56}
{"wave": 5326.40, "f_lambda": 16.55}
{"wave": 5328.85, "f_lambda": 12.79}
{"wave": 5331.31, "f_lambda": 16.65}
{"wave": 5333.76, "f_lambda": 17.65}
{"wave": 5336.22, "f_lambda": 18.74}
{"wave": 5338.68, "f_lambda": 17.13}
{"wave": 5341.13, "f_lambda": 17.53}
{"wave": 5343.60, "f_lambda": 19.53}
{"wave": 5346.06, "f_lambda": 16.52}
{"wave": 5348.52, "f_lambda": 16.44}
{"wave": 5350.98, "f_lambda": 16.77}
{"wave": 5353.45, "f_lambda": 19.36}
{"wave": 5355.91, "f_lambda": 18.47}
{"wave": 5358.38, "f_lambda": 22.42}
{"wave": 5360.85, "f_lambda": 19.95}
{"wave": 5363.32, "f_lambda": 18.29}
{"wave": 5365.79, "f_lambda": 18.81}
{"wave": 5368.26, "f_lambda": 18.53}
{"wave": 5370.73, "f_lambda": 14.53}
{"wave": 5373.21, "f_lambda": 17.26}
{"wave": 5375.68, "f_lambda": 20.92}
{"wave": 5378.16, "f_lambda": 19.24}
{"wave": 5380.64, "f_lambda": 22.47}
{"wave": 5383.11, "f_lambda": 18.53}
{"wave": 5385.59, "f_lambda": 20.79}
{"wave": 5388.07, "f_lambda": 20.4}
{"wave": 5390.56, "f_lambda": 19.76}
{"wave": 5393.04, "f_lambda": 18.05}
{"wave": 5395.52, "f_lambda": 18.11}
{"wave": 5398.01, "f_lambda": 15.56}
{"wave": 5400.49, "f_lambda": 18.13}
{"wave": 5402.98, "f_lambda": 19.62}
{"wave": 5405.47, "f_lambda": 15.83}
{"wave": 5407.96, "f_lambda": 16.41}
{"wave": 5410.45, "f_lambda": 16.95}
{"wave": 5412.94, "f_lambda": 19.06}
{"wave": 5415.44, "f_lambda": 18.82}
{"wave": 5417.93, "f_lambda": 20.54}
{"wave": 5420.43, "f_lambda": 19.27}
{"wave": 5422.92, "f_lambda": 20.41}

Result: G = 3.3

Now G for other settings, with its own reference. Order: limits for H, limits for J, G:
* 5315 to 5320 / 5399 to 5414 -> 2.7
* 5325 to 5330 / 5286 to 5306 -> 6.5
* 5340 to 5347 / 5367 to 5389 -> 4.5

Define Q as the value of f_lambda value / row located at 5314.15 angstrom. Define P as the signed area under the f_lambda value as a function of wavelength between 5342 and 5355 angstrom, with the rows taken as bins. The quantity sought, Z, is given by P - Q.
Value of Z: 212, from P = 231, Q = 18.73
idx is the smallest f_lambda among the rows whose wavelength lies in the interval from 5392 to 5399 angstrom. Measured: 15.56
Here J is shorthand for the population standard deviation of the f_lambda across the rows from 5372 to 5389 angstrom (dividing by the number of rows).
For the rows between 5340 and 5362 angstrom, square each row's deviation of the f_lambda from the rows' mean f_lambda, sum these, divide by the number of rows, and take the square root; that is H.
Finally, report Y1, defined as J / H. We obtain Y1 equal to 0.9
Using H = 1.9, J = 1.6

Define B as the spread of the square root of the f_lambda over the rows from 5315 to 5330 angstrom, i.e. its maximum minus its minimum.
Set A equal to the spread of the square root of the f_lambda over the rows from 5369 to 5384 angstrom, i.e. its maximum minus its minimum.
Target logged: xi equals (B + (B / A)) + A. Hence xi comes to 2.65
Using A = 0.93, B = 0.83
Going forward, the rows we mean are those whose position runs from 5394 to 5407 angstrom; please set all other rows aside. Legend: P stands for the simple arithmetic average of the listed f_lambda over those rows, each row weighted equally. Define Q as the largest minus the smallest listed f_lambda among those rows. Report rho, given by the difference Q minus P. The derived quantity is -13.4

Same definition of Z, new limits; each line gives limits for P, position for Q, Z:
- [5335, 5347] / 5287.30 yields 194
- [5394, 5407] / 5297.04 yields 214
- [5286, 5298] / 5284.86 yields 196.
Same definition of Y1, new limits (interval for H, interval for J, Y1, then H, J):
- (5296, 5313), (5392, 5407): 0.6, 2.2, 1.4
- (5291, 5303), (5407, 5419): 0.7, 2.3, 1.5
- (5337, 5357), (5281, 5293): 1.1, 1.2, 1.3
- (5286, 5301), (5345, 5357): 0.5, 2.5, 1.2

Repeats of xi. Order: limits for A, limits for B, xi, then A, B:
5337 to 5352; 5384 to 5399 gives 2.67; 0.36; 0.61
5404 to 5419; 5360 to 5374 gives 2.39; 0.55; 0.65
